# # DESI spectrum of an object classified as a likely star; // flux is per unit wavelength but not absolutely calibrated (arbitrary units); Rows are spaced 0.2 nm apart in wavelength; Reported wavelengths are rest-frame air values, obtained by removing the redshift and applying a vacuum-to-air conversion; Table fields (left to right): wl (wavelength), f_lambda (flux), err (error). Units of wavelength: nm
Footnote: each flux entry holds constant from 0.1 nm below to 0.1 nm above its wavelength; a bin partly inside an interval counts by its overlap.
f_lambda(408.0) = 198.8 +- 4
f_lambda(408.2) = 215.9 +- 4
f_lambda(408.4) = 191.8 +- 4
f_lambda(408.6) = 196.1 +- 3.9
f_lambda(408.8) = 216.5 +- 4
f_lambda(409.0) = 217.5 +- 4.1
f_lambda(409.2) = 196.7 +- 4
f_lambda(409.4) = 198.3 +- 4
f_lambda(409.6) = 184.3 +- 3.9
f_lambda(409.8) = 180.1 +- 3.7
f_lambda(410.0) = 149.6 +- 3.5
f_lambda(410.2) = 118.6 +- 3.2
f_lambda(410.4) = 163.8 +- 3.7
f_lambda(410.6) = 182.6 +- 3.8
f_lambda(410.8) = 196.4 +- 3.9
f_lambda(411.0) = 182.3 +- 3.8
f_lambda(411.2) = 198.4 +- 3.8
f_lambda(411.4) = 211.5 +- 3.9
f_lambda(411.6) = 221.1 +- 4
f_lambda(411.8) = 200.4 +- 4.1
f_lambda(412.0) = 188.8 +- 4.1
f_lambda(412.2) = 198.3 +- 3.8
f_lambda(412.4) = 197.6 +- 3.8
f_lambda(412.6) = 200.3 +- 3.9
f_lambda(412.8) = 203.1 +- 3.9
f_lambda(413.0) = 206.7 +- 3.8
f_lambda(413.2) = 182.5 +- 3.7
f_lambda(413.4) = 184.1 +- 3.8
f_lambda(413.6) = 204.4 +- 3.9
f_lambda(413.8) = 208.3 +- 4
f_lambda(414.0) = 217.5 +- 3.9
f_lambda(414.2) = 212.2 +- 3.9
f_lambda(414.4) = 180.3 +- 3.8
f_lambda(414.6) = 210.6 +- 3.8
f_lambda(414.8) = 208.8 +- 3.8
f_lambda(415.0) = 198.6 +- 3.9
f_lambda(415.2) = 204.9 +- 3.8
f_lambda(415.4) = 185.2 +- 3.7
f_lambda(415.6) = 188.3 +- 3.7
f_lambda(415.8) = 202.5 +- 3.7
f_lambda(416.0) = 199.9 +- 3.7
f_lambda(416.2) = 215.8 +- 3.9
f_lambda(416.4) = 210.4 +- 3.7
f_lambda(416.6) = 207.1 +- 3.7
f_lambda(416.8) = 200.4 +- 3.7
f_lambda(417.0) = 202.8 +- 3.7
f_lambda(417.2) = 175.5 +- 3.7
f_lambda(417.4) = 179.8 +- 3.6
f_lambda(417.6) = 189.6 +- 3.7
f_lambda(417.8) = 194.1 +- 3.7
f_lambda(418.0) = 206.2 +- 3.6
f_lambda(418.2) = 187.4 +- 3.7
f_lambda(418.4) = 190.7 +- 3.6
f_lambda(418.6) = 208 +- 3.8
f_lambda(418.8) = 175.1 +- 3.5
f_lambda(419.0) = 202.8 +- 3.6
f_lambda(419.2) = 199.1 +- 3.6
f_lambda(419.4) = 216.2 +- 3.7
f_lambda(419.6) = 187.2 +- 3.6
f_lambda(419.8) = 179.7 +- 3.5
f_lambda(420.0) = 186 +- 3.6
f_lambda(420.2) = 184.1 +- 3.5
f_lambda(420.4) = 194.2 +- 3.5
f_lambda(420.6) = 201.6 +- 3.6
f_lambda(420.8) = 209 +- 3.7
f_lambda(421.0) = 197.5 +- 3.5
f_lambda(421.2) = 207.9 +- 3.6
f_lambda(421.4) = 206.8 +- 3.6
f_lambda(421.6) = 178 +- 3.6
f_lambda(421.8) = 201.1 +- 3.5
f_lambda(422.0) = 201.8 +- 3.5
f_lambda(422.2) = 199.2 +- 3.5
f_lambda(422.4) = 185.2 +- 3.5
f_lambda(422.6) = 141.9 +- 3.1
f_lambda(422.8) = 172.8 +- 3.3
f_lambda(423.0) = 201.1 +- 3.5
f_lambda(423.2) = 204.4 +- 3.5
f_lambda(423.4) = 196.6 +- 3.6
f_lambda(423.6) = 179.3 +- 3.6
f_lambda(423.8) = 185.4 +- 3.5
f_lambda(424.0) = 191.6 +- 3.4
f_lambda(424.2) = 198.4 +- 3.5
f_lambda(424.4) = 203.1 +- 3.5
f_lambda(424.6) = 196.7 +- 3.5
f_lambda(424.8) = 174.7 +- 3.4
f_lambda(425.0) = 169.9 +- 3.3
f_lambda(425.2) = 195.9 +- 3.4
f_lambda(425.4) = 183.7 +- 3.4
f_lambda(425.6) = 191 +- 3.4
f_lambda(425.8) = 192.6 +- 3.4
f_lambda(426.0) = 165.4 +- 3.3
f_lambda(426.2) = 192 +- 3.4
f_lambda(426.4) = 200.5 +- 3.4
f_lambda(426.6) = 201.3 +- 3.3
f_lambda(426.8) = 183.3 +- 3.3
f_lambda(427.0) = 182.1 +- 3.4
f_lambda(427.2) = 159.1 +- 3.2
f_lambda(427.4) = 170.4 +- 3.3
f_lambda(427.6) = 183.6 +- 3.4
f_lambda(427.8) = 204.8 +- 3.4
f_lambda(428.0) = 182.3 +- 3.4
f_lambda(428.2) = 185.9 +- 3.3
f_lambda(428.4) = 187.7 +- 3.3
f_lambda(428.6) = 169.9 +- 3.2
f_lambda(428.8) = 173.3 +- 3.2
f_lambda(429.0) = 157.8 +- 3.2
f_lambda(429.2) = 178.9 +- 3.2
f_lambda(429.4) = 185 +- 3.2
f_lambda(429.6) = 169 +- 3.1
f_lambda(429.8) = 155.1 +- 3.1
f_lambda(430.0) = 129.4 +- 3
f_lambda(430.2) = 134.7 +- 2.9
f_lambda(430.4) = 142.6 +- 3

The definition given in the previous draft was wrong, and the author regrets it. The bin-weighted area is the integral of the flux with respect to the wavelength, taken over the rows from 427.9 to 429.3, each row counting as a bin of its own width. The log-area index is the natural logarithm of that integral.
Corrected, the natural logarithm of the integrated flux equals 5.51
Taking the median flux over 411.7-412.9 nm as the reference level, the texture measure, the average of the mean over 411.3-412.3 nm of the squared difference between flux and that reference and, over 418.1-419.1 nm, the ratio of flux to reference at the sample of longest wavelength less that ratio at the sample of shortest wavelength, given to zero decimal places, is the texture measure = 74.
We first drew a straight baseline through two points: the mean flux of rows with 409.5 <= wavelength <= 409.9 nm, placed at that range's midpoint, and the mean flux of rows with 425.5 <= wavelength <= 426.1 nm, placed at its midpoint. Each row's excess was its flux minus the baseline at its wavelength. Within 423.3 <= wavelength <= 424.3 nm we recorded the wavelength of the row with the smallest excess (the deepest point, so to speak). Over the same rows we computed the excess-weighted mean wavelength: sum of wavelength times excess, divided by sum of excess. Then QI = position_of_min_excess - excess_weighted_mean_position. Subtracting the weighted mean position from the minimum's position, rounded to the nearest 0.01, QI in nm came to -0.29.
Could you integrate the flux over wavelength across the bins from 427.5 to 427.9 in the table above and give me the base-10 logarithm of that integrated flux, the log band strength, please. 1.89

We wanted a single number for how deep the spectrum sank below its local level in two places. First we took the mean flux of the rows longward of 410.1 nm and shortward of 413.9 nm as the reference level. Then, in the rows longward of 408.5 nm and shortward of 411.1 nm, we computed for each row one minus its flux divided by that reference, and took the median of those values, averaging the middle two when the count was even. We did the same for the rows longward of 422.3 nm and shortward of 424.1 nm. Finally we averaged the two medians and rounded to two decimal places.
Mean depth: 0.04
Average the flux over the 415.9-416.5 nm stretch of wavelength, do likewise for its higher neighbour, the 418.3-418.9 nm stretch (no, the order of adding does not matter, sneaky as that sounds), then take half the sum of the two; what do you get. 200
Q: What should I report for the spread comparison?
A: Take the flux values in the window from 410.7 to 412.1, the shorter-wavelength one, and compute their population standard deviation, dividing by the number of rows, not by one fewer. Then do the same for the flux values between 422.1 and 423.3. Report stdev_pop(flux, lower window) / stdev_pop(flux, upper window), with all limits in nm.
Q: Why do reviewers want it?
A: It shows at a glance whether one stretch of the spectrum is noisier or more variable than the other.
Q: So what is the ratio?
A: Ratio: 0.6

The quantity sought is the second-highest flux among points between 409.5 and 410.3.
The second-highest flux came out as 180.1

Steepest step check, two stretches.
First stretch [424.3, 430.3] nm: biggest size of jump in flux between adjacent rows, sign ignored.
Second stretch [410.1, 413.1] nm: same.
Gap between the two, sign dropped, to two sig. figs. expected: 18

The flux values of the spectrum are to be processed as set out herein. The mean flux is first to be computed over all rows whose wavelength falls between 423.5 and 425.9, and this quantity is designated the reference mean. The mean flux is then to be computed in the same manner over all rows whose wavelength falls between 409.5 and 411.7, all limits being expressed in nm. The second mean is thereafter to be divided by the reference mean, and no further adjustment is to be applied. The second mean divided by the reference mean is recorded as 0.96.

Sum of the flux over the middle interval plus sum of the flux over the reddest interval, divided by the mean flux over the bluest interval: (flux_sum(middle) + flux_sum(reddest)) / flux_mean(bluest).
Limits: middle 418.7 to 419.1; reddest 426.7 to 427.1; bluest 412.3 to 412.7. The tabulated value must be 3.7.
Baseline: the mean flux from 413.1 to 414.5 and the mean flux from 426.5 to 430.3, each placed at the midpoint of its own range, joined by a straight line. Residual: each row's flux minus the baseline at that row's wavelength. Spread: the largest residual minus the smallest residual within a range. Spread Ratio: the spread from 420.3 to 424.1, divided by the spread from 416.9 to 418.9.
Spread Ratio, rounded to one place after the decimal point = 1.8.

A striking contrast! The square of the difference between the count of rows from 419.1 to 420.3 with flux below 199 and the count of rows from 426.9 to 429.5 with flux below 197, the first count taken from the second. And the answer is 64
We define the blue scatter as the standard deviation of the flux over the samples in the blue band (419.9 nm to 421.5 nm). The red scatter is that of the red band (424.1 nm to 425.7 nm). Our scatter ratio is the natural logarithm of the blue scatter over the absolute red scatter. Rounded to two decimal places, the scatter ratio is -0.21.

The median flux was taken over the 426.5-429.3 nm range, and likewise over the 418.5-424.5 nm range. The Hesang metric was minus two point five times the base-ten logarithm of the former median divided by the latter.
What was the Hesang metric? 0.09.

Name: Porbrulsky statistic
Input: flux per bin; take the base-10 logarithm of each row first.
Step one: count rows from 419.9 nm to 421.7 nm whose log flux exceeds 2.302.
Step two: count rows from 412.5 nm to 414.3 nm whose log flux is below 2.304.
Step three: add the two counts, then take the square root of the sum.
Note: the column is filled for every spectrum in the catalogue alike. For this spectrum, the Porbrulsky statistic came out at 2.65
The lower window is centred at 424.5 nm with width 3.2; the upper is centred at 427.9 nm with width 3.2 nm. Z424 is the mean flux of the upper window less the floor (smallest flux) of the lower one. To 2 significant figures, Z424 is 16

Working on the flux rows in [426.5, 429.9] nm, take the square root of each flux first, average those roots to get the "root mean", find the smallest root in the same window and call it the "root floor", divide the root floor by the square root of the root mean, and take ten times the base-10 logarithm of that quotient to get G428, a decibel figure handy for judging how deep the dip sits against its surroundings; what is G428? 5.33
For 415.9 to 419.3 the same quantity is 5.48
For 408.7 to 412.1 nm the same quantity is 4.69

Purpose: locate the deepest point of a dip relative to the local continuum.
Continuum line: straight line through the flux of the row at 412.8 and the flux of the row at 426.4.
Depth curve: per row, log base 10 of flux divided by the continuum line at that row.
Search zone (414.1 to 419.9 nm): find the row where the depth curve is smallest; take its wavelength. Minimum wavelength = 418.8 nm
